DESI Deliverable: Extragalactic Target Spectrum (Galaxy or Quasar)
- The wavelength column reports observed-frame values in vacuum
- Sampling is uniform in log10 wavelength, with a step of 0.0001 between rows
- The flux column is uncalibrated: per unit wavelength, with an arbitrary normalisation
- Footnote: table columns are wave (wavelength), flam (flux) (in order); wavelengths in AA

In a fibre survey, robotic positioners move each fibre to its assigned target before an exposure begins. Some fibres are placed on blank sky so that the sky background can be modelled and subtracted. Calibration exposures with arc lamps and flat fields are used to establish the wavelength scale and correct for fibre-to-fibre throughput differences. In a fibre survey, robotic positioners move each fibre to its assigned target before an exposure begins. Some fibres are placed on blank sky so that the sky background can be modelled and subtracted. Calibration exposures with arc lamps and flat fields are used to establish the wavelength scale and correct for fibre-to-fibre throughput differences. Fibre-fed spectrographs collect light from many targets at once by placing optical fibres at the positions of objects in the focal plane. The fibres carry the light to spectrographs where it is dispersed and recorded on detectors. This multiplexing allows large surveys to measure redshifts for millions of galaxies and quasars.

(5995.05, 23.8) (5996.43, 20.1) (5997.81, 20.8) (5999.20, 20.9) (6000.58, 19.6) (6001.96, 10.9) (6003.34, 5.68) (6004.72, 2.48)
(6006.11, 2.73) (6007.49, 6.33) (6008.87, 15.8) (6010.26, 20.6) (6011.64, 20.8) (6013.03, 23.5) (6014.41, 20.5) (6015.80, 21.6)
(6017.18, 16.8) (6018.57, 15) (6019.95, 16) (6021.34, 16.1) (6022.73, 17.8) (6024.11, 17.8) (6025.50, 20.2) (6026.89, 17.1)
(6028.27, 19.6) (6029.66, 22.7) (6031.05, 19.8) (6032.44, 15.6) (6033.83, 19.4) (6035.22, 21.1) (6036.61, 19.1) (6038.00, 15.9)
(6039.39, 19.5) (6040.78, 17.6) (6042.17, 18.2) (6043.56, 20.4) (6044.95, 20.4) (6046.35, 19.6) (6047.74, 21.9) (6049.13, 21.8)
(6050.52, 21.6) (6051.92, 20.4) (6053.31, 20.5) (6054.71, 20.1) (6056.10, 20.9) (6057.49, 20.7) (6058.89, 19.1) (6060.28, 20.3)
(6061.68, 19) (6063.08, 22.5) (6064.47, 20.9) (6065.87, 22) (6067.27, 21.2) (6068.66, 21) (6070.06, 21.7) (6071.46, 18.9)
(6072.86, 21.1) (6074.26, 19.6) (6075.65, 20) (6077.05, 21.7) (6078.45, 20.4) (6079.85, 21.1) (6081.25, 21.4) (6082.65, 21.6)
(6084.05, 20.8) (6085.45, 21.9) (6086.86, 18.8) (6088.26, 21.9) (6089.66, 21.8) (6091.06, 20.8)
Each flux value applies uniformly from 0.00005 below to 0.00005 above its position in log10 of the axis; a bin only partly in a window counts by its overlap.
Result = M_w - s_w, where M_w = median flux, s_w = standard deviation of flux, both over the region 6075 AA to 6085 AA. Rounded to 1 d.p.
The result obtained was 20.5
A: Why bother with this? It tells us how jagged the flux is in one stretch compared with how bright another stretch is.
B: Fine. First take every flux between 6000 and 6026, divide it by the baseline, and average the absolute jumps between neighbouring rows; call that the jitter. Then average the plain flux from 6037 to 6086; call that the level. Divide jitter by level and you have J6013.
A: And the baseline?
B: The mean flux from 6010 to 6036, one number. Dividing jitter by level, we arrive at 0.0077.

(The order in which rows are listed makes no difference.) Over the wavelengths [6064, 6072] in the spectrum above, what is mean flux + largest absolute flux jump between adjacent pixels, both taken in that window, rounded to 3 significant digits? 23.8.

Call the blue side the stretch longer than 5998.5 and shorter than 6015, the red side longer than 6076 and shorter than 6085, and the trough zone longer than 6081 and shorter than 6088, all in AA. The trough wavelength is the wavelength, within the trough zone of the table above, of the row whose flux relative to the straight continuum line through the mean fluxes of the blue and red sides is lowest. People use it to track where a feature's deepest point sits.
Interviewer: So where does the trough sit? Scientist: 6086.86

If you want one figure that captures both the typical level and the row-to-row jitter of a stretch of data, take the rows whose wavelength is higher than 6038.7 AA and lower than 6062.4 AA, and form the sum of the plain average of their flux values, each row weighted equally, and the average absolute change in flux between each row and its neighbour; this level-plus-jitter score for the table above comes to 21.0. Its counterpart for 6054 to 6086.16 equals 22.0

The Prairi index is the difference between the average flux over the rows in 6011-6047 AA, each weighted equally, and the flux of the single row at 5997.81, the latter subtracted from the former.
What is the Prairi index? -1.9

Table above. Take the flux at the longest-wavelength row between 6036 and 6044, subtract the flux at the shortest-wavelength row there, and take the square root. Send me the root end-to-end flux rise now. 1.1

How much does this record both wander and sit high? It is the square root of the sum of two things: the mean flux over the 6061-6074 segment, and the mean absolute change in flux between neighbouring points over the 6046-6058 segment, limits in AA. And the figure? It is 4.6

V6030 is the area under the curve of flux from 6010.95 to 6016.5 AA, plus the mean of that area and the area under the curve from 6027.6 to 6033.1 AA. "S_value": 233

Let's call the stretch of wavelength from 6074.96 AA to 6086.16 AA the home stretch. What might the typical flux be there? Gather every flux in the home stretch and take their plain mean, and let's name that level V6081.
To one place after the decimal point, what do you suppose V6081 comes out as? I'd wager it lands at 21.1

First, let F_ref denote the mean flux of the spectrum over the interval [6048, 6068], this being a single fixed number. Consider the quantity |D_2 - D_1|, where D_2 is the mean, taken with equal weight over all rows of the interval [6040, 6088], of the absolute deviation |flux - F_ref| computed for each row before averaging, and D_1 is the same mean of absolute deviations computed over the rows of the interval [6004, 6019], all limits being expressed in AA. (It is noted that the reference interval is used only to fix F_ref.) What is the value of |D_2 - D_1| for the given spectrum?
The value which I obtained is 5.4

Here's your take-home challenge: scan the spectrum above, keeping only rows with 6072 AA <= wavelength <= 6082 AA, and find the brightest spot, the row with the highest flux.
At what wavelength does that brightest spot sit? 6077.05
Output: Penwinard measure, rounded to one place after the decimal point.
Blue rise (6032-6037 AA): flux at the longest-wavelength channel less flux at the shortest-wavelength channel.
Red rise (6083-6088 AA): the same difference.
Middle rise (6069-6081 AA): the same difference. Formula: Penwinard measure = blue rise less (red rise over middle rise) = 0.2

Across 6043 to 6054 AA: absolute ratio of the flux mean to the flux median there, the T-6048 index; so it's 1.02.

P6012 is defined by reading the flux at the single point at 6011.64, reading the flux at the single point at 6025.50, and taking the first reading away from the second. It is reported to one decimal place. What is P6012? -0.6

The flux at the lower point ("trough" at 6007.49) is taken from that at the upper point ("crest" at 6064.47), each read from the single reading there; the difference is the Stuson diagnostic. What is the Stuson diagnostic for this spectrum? 15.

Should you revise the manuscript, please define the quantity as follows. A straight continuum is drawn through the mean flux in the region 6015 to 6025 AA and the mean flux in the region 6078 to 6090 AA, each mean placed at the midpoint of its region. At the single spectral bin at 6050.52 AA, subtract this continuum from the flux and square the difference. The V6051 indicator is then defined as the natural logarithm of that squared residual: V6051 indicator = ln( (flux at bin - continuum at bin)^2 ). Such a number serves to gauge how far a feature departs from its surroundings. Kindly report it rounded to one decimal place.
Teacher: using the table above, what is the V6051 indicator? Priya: 1.8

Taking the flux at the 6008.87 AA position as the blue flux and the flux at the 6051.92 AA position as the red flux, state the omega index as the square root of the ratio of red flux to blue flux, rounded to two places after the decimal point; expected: 1.14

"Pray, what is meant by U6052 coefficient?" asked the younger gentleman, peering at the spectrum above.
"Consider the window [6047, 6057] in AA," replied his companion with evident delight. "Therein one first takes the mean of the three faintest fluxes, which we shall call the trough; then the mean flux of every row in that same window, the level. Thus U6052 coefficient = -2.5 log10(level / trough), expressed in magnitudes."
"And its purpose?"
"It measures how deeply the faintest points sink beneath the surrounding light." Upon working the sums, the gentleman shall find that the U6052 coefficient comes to -0.037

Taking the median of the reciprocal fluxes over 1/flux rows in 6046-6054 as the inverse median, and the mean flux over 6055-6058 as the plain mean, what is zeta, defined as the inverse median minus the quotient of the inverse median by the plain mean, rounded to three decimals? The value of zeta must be 0.045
